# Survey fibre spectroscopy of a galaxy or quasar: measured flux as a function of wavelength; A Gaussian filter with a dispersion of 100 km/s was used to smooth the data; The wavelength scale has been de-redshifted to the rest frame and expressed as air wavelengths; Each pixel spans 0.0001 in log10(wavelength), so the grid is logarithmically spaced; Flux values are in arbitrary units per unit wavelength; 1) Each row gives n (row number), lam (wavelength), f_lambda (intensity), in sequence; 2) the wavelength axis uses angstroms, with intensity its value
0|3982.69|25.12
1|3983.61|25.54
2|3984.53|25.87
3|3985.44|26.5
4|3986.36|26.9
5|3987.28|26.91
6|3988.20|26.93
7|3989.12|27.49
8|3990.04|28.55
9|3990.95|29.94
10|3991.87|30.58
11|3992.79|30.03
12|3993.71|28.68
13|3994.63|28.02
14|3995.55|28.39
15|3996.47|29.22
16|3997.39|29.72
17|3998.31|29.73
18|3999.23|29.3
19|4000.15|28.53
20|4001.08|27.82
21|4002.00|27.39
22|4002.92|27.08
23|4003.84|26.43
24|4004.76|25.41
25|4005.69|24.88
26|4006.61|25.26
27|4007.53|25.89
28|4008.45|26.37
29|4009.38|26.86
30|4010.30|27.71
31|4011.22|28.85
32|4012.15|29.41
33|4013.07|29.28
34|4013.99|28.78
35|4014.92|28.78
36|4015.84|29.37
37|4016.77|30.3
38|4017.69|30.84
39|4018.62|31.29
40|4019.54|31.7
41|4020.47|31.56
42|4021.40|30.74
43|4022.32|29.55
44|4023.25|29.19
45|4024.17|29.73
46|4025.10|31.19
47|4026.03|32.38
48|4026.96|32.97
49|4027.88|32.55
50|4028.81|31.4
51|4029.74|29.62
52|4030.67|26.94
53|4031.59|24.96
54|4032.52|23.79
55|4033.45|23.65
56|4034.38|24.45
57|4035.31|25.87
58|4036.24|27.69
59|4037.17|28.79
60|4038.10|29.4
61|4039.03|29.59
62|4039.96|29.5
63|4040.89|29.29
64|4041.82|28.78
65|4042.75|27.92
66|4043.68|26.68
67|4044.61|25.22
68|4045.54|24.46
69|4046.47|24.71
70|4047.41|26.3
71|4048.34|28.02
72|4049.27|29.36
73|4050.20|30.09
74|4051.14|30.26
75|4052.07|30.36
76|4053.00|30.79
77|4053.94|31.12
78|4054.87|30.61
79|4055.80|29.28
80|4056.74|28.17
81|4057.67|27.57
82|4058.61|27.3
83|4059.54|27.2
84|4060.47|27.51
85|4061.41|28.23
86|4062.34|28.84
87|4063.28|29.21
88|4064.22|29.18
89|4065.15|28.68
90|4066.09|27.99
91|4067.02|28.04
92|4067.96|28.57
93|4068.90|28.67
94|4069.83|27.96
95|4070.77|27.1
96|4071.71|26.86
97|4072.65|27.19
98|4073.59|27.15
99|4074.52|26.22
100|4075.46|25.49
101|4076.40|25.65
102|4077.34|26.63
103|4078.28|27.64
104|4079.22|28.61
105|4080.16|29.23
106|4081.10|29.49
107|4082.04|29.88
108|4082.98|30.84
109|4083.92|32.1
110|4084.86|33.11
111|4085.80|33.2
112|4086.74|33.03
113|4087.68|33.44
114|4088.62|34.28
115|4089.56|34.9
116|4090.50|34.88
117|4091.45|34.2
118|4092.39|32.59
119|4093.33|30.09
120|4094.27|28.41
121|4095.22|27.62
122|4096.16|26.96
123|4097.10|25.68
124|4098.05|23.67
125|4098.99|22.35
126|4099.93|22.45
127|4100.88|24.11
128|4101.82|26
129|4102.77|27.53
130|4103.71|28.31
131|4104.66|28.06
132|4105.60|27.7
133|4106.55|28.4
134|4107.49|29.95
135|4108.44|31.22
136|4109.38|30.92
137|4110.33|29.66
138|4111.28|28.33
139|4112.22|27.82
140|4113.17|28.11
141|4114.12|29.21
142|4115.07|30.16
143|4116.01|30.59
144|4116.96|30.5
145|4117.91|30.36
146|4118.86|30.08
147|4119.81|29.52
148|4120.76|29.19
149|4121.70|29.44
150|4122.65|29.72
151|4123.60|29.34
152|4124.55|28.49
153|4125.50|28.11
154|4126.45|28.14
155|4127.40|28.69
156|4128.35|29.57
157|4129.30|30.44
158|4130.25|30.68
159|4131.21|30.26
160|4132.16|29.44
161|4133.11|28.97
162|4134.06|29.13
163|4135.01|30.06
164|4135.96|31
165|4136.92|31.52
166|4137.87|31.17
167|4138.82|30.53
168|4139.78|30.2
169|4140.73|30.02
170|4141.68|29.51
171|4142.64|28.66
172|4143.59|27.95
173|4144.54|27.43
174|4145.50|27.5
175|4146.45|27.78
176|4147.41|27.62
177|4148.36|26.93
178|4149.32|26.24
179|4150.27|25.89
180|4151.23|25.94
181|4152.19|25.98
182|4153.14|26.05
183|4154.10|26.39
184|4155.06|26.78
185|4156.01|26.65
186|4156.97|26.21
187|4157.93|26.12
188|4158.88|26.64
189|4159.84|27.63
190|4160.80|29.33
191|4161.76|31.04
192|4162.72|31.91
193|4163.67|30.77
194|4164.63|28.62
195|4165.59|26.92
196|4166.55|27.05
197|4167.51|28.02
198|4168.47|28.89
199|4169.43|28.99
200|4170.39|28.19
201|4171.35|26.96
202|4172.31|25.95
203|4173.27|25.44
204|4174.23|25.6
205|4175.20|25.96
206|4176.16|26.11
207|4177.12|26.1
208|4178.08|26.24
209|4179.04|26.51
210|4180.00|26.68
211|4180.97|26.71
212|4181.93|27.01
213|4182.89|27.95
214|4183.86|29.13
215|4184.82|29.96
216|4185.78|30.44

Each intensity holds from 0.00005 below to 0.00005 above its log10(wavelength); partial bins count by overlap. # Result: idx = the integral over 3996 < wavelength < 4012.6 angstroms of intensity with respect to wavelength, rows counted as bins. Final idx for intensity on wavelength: 457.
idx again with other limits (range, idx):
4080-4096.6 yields 525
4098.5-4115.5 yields 472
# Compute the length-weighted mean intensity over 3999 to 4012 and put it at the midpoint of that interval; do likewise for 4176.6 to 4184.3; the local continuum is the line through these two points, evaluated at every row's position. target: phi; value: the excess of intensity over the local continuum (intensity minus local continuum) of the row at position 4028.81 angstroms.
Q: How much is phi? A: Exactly 4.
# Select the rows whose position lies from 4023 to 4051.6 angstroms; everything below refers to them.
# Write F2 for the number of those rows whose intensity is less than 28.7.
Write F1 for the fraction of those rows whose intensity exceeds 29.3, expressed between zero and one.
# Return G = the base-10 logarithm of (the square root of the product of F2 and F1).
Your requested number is 0.4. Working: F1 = 0.42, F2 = 14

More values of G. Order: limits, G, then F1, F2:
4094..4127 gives 0.4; 0.37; 20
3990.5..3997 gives 0.1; 0.43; 3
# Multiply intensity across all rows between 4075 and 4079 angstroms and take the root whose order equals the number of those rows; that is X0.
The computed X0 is 26.3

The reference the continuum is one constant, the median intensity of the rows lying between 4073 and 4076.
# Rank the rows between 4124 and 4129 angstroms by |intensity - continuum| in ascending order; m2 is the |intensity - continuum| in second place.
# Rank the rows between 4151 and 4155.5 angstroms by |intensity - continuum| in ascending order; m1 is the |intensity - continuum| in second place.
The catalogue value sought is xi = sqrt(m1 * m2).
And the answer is 0.6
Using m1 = 0.2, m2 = 1.9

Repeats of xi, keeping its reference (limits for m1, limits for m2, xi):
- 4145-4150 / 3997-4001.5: 1.3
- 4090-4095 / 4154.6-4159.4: 0.6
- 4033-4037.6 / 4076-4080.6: 0.9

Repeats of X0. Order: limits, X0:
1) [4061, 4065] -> 28.9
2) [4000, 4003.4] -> 27.7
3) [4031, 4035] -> 24.2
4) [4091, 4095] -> 31.2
